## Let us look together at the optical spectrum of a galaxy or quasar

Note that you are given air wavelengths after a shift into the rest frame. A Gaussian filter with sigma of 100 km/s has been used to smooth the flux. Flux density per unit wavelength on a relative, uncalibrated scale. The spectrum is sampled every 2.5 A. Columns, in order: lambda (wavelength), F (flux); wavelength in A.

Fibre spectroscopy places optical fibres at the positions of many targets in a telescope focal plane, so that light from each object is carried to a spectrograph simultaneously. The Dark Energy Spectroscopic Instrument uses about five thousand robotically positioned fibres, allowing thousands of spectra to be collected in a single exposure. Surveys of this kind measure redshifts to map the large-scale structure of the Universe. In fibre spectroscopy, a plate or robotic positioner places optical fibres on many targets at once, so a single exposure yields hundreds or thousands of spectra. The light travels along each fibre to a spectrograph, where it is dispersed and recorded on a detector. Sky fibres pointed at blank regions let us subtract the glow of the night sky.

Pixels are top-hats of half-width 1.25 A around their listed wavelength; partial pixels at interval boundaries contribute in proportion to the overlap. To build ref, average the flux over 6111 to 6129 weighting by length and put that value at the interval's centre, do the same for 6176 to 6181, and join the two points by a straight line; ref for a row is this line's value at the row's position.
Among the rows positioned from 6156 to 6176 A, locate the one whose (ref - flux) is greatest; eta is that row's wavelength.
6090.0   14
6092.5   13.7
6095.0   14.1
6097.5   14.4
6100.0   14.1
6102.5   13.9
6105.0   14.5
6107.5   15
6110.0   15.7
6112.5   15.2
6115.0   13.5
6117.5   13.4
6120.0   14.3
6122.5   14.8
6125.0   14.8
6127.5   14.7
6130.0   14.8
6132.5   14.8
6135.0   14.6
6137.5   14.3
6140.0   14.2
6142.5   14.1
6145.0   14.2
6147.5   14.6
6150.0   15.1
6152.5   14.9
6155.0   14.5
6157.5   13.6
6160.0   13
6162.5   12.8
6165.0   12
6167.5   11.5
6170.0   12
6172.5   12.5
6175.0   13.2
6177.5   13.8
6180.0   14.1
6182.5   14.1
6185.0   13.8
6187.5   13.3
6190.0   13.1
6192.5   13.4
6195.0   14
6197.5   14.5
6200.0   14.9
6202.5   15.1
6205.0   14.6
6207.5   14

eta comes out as 6167.5 A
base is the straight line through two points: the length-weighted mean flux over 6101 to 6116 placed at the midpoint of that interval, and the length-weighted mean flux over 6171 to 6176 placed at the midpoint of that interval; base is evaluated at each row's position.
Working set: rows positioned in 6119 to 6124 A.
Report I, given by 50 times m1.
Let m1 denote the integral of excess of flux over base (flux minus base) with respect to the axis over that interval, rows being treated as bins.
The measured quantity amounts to 76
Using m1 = 2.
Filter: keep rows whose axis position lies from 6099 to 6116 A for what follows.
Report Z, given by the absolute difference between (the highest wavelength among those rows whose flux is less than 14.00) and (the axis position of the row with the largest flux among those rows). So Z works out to 5.0 A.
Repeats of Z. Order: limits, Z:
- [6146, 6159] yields 7.5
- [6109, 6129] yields 7.5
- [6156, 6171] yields 12.5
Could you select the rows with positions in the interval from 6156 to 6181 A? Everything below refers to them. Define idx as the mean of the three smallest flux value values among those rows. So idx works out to 11.8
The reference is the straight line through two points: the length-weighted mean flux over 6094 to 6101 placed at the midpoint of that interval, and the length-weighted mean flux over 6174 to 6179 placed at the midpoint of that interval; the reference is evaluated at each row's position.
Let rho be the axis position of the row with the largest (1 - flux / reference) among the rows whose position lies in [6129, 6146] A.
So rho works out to 6142.5 A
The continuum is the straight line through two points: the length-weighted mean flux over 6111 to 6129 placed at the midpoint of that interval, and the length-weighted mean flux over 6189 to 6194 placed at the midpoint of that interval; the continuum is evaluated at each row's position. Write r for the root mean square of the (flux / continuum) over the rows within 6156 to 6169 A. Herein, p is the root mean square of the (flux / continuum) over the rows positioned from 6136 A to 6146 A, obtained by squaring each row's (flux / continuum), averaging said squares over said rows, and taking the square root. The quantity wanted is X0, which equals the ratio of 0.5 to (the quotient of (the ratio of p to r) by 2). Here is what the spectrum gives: 0.91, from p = 1.01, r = 0.916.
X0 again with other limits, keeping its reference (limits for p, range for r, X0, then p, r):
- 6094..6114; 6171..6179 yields 0.97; 1.00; 0.973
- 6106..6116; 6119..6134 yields 1.00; 1.02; 1.027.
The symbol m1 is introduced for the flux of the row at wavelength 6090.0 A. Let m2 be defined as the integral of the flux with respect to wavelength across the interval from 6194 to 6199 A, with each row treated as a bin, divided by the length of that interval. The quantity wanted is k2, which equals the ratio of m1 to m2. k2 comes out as 0.98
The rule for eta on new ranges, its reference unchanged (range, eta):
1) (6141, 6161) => 6160.0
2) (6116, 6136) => 6117.5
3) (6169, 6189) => 6170.0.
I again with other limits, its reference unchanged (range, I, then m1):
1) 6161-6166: -156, -3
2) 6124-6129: 155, 3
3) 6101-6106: -151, -3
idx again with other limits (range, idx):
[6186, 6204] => 13.3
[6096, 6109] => 14.1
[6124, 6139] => 14.5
